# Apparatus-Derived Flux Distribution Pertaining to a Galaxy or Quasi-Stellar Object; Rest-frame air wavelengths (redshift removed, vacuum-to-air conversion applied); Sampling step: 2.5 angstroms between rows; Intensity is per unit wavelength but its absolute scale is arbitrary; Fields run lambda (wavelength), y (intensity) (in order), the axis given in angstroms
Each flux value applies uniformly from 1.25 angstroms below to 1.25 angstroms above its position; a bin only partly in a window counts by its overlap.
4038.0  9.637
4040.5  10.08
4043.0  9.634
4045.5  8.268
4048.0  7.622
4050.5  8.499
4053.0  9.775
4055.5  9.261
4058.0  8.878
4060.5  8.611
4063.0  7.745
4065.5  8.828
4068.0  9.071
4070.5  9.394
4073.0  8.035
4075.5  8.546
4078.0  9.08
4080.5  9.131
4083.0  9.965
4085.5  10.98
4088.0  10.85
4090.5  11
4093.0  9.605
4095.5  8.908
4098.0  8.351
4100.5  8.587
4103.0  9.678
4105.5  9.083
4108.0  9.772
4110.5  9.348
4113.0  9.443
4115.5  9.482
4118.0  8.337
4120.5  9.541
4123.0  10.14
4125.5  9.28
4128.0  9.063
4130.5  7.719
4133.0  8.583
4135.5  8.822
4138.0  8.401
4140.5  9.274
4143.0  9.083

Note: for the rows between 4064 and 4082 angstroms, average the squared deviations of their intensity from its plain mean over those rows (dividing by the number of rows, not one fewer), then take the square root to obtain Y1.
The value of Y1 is 0.4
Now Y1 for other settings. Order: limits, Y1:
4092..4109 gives 0.5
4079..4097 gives 0.8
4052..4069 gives 0.6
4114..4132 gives 0.8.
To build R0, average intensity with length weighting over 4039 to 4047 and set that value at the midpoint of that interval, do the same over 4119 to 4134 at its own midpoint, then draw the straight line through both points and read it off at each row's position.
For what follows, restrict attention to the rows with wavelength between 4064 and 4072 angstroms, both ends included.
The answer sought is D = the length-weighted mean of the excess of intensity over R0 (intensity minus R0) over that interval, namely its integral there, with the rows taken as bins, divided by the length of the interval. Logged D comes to -0.19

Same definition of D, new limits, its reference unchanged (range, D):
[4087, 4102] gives 0.39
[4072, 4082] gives -0.44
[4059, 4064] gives -1.00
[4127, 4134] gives -0.61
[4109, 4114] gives 0.32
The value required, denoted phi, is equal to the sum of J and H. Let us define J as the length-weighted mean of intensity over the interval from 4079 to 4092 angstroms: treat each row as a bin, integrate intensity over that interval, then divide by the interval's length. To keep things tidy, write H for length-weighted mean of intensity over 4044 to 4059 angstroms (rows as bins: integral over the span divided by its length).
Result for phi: 19.1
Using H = 8.7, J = 10.3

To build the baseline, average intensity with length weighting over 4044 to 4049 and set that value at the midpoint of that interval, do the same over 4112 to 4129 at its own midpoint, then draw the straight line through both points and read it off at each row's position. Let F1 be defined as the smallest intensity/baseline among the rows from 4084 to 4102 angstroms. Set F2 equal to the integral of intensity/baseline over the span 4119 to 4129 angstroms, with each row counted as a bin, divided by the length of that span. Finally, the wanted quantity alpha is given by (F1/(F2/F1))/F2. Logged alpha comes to 0.85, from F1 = 0.93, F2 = 1.01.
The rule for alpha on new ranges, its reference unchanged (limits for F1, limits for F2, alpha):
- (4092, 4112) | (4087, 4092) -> 0.57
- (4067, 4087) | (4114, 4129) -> 0.90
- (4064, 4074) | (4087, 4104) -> 0.77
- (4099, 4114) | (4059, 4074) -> 0.86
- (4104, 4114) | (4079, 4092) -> 0.71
